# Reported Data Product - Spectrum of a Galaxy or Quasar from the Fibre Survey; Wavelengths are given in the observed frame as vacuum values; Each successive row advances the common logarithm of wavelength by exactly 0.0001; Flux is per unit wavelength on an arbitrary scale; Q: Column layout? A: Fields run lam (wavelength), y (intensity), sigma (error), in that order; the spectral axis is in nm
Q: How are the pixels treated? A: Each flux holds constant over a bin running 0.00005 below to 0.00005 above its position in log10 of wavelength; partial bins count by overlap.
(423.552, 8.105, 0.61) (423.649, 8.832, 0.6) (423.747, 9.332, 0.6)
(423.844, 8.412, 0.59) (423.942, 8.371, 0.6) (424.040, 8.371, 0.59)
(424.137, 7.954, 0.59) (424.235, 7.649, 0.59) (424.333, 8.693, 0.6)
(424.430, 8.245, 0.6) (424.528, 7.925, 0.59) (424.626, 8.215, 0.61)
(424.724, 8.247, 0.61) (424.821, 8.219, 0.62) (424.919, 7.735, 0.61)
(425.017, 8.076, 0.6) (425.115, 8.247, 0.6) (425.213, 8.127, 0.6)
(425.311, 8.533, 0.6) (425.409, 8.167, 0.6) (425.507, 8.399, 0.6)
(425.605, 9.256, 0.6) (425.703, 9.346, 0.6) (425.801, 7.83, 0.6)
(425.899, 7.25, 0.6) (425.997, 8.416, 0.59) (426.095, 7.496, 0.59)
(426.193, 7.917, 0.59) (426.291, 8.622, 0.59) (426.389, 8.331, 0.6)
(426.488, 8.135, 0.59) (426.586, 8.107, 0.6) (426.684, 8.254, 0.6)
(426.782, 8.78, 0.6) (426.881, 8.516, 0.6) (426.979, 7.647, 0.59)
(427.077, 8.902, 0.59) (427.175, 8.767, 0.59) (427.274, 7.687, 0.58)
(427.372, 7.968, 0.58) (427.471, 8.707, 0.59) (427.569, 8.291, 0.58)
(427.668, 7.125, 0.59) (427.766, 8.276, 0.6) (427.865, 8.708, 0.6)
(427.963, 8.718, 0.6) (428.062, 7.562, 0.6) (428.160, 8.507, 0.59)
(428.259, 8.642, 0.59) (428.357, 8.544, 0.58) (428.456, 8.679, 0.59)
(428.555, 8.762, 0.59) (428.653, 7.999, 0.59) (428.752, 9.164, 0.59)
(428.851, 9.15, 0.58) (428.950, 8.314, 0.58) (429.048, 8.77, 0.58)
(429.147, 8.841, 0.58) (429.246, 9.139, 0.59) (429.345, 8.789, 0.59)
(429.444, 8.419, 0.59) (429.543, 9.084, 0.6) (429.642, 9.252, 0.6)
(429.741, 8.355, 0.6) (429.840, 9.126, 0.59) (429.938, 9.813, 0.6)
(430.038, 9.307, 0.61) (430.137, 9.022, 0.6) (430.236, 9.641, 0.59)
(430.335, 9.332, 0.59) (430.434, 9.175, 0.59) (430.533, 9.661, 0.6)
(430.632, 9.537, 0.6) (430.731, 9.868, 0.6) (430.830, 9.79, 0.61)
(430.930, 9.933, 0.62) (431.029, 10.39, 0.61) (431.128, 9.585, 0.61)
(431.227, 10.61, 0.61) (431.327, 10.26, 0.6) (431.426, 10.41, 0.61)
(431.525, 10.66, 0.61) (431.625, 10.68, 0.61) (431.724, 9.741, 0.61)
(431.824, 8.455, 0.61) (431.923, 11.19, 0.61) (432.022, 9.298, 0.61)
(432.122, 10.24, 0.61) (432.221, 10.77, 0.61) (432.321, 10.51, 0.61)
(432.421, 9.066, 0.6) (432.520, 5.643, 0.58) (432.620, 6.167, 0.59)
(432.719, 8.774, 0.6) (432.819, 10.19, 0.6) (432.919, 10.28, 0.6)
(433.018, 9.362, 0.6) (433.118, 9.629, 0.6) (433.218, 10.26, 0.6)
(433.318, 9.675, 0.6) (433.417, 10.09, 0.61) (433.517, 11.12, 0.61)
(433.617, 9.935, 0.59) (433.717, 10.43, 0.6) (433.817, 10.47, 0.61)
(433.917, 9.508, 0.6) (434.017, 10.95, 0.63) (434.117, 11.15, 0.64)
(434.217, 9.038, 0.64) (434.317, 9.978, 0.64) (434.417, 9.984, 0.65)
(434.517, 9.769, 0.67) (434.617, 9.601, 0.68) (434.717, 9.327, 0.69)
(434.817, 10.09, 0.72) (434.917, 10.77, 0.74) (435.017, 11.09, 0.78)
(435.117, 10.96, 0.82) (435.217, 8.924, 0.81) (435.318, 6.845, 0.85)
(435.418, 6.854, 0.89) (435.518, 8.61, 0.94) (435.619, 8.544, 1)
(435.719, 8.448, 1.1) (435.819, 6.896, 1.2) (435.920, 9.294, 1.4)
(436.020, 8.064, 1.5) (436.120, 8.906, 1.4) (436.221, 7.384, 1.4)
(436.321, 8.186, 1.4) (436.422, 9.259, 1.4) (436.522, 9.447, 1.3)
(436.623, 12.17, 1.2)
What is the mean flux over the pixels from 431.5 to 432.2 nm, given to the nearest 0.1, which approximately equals 10.0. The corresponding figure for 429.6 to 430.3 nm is 9.2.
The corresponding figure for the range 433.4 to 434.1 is 10.4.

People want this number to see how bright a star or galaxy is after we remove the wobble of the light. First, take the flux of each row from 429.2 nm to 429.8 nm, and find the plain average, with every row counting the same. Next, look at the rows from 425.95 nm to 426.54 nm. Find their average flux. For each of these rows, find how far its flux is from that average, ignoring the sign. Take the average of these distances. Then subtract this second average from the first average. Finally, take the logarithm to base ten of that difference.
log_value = 0.93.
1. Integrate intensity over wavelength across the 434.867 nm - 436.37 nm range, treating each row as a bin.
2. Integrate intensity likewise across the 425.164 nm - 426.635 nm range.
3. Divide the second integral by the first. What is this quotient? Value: 0.93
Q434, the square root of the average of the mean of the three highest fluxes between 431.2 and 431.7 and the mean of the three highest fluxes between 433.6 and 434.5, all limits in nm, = 3.28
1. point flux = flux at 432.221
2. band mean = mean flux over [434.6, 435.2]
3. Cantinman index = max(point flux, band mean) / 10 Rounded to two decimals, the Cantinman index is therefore 1.08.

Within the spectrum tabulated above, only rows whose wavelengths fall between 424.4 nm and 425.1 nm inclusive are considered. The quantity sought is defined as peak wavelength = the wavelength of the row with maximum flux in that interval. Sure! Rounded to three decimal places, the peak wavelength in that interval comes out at 424.724 nm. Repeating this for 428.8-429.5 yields 428.851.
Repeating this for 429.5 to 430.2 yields 429.938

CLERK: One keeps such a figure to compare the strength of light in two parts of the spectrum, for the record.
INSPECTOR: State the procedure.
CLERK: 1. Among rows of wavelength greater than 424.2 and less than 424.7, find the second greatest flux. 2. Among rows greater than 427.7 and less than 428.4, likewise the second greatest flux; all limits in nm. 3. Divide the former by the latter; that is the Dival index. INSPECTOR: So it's 0.95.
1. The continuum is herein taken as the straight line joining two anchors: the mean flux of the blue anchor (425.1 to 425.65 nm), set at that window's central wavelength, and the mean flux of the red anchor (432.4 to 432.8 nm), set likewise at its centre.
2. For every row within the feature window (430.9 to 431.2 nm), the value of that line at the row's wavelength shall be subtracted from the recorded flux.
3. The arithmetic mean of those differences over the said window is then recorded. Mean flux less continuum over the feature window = 2.3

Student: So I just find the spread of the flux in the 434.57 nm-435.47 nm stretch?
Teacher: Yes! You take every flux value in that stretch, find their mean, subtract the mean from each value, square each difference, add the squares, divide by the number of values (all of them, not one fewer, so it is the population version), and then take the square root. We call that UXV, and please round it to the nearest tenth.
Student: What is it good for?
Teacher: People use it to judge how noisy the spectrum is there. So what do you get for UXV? 1.5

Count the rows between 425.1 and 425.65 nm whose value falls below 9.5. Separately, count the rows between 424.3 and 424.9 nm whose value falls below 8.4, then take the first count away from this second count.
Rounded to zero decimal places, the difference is -1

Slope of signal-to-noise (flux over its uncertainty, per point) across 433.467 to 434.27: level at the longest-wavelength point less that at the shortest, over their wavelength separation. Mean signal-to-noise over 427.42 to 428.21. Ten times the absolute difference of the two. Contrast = 197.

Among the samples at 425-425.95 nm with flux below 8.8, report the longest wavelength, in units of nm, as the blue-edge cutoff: 425.899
